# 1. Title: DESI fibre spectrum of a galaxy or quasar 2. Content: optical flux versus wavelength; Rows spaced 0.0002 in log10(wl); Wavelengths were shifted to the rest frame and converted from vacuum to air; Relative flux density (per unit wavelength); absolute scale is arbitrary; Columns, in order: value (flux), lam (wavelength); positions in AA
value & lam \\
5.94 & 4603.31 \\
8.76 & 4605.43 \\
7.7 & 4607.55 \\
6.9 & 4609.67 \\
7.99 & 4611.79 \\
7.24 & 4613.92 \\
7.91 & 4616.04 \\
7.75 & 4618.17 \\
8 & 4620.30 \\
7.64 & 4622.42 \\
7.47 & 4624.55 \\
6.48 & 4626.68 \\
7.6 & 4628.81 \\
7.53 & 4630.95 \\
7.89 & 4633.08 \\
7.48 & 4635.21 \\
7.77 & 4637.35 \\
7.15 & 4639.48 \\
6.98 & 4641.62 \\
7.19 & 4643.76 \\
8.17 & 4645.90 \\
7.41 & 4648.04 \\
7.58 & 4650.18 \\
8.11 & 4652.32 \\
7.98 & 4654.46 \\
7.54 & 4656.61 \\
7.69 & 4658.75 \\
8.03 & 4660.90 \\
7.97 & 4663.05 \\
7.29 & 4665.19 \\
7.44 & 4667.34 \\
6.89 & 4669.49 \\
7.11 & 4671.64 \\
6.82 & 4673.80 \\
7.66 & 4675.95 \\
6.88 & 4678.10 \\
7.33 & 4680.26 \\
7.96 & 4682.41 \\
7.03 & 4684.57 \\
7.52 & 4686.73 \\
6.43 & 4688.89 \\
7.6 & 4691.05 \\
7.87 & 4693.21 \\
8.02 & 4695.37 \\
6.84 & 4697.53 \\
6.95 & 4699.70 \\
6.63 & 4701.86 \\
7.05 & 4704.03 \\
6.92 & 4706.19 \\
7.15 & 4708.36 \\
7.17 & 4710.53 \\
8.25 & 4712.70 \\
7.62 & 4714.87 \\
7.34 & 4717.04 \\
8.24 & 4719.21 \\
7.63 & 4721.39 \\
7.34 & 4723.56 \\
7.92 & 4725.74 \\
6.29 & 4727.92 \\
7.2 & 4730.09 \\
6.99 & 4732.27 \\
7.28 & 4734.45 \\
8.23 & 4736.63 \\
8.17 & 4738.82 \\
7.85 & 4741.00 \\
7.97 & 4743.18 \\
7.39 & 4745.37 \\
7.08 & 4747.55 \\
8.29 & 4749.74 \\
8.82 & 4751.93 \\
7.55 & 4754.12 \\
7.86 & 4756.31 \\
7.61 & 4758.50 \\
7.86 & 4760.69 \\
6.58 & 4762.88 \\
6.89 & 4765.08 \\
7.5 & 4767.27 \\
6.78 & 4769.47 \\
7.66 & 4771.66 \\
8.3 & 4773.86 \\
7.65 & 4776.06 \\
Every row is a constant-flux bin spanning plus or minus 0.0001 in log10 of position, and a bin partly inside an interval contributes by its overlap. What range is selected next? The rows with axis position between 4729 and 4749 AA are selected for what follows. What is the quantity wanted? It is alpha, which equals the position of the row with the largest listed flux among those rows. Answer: 4736.63 AA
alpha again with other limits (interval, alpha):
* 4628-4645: 4633.08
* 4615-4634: 4620.30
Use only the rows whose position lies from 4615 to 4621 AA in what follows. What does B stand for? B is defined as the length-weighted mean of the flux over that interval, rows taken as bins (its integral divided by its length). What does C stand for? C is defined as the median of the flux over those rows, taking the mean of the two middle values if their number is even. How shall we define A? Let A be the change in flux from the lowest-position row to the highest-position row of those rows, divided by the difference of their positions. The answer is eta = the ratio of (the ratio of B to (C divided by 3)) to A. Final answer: 141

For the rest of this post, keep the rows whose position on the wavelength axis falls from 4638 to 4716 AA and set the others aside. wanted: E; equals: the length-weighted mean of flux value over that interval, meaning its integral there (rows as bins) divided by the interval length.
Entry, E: 7.4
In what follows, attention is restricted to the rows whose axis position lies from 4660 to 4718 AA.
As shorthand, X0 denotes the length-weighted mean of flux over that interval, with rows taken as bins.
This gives 7.32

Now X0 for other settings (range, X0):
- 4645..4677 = 7.58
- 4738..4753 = 7.93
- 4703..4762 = 7.59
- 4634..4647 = 7.46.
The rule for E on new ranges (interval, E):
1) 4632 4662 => 7.6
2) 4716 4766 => 7.6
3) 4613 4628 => 7.5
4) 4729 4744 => 7.7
